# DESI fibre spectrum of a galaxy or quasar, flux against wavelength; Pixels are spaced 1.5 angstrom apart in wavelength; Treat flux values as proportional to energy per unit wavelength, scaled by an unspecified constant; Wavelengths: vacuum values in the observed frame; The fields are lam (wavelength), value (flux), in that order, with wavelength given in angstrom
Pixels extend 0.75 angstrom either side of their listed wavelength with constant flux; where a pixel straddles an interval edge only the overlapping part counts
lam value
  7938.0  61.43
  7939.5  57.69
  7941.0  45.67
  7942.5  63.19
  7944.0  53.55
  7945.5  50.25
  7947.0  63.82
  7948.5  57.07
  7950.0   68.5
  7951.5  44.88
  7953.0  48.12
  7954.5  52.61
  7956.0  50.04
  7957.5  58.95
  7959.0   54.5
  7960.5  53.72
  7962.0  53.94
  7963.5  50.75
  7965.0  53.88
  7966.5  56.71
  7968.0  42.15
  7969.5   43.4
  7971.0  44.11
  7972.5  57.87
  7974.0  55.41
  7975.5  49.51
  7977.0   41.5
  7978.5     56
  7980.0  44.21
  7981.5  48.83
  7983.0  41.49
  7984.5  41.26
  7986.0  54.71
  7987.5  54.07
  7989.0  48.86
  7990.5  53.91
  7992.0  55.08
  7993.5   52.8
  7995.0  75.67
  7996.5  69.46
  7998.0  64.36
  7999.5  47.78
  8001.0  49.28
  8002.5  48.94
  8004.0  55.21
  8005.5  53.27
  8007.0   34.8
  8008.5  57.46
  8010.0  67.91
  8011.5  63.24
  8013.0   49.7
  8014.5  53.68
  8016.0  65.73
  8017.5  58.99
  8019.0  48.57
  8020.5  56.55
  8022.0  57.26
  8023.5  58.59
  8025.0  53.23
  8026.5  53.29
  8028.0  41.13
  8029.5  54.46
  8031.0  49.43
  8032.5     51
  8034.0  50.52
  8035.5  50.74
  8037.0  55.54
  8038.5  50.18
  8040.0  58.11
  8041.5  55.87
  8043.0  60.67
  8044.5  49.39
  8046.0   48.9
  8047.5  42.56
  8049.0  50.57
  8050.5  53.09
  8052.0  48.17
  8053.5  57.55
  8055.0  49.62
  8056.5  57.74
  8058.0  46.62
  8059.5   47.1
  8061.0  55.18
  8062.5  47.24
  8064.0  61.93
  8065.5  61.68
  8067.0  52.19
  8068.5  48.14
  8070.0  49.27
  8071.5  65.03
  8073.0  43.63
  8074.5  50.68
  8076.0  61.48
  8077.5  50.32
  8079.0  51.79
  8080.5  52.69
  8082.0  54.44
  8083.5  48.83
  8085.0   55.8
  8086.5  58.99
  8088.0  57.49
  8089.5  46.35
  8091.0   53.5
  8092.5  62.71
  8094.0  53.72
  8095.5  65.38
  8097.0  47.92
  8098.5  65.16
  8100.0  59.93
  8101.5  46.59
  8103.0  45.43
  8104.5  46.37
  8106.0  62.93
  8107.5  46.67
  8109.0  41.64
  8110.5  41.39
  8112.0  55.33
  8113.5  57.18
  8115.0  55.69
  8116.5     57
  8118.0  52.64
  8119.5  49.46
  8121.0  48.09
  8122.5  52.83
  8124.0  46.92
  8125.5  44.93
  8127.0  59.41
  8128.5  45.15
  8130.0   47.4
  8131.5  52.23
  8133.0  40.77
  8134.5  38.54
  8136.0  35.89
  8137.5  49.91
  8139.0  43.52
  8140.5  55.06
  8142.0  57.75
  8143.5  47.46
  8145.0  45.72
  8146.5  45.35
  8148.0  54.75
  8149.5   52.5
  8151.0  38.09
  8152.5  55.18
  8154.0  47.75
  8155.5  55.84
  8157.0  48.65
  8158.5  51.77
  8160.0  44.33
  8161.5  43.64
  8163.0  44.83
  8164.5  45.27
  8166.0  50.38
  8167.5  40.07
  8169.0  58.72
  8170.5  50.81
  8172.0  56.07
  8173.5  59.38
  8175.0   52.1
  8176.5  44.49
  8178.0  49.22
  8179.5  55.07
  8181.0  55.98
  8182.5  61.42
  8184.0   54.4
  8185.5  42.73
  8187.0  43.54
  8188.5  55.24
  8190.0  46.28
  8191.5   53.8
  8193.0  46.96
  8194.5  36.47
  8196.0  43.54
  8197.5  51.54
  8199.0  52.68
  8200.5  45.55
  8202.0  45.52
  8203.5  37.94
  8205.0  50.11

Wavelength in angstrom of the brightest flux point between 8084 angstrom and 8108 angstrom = 8095.5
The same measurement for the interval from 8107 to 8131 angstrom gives 8127.0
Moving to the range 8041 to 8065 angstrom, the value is 8064.0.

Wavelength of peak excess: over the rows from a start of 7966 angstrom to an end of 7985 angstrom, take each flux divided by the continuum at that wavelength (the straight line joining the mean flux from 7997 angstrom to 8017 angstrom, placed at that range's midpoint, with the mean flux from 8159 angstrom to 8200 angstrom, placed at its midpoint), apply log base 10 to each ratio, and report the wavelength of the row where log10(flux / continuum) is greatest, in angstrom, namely 7972.5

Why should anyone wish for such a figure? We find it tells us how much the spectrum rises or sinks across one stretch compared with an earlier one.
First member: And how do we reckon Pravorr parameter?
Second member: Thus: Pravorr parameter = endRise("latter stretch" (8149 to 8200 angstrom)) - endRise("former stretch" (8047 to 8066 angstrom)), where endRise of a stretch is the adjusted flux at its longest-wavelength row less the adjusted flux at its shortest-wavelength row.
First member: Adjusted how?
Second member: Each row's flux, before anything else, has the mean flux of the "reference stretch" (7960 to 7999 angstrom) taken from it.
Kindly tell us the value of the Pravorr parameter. -19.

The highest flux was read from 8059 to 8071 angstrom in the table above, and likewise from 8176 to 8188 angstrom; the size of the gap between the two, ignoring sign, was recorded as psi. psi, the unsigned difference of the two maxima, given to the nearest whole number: 1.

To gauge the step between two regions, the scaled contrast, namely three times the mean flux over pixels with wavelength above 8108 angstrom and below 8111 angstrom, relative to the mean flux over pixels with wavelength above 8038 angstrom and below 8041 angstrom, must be 2.3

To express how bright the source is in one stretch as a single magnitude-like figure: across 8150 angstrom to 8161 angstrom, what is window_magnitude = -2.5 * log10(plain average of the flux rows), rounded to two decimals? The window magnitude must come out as -4.22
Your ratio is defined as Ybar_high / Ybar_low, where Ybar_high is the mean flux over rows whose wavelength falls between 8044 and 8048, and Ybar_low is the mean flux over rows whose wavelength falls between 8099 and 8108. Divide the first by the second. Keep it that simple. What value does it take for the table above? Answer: 0.91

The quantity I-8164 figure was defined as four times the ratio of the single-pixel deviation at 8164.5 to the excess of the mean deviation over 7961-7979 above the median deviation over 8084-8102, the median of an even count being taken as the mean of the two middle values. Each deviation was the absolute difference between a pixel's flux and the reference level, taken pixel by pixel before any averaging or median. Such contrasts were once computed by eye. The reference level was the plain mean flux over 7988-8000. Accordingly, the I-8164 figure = 17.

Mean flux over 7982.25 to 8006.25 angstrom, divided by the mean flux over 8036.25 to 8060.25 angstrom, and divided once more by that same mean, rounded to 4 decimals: 0.0200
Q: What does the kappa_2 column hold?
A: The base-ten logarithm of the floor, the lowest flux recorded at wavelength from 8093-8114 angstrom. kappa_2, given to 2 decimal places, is 1.62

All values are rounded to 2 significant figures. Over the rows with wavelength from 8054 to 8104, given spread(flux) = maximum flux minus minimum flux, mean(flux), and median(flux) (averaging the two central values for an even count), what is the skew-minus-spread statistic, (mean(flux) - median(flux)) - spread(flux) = -21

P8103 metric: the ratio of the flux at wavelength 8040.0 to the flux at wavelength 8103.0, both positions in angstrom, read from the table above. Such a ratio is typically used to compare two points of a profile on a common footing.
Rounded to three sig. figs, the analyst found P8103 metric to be 1.28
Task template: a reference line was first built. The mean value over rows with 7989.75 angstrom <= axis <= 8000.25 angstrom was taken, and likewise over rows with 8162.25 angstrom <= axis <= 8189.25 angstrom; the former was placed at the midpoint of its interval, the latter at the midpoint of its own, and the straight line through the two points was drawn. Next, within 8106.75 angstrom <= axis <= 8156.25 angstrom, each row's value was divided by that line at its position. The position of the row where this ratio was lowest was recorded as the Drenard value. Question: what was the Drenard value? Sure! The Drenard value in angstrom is 8136.0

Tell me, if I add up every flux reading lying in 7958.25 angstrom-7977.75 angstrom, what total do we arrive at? 657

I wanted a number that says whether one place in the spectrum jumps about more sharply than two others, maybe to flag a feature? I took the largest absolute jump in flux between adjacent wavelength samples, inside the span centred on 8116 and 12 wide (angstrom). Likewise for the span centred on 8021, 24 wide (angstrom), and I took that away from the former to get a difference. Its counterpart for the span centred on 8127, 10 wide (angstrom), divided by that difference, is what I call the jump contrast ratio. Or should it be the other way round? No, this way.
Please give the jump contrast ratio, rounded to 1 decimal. 36.2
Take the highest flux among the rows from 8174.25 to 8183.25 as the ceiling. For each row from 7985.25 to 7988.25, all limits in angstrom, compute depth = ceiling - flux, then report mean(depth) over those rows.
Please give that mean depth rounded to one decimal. 7.0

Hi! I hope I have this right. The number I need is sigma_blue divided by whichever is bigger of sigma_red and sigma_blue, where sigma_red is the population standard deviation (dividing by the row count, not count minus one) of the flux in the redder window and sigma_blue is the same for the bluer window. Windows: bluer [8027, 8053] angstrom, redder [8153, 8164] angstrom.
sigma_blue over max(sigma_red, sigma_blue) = 1.00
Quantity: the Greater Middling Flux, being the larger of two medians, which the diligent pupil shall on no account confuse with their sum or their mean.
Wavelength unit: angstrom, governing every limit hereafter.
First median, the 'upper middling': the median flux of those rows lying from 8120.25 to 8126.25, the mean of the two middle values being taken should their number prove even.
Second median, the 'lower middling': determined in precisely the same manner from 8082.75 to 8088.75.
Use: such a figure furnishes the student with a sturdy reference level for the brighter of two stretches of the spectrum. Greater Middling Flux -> 56.6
